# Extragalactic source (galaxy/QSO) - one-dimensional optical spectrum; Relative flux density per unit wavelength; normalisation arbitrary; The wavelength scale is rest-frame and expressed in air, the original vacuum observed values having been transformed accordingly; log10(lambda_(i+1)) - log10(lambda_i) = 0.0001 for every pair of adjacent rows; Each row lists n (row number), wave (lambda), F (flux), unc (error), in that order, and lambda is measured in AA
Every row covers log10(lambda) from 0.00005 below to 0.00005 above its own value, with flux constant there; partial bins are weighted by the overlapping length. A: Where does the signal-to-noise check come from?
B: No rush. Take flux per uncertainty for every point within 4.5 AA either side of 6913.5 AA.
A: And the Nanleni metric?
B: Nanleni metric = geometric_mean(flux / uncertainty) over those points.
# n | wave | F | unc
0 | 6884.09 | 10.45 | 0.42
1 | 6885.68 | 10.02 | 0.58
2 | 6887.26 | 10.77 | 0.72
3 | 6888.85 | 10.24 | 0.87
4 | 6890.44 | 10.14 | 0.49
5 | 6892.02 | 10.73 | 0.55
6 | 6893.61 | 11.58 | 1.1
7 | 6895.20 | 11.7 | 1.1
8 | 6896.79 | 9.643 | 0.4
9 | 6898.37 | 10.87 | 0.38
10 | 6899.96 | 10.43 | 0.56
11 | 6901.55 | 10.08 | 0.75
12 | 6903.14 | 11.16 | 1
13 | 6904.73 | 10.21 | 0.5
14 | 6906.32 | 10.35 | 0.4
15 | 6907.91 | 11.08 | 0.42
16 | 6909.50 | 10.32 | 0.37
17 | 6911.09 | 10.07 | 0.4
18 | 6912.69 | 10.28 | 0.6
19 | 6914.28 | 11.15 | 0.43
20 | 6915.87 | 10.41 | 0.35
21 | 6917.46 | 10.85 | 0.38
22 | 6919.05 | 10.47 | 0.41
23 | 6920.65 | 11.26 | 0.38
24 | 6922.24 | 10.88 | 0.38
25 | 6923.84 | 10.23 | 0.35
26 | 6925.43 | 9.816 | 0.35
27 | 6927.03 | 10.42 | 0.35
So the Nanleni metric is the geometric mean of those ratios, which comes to 25.3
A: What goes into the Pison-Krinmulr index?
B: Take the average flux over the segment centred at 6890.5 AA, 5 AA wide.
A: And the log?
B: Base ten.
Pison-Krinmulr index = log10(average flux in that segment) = 1.02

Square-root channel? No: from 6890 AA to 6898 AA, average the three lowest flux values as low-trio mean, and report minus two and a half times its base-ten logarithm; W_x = -2.518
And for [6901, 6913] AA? -2.513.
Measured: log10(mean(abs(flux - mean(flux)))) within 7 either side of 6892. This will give -0.26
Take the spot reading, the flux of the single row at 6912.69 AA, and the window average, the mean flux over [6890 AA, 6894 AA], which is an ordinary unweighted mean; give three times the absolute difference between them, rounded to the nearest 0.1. 1.6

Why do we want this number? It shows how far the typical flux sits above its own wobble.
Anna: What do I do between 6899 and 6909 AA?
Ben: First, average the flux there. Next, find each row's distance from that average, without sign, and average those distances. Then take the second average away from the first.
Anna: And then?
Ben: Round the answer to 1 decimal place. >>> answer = 10.2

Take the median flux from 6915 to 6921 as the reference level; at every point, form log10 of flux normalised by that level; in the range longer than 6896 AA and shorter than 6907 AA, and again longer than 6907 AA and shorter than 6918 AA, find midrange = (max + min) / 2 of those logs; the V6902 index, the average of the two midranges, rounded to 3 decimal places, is -0.007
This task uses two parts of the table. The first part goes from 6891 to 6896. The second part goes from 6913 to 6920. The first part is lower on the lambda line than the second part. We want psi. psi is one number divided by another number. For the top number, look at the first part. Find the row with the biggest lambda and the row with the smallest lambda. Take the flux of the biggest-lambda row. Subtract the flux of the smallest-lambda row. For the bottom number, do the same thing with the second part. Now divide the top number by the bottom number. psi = -1.4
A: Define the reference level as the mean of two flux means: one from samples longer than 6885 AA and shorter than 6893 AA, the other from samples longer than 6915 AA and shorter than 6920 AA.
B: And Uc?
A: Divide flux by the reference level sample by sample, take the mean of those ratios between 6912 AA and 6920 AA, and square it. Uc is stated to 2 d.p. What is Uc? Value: 1.03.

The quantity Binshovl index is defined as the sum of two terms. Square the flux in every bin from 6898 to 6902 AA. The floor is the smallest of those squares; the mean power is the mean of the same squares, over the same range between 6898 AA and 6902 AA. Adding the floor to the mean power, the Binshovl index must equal 211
